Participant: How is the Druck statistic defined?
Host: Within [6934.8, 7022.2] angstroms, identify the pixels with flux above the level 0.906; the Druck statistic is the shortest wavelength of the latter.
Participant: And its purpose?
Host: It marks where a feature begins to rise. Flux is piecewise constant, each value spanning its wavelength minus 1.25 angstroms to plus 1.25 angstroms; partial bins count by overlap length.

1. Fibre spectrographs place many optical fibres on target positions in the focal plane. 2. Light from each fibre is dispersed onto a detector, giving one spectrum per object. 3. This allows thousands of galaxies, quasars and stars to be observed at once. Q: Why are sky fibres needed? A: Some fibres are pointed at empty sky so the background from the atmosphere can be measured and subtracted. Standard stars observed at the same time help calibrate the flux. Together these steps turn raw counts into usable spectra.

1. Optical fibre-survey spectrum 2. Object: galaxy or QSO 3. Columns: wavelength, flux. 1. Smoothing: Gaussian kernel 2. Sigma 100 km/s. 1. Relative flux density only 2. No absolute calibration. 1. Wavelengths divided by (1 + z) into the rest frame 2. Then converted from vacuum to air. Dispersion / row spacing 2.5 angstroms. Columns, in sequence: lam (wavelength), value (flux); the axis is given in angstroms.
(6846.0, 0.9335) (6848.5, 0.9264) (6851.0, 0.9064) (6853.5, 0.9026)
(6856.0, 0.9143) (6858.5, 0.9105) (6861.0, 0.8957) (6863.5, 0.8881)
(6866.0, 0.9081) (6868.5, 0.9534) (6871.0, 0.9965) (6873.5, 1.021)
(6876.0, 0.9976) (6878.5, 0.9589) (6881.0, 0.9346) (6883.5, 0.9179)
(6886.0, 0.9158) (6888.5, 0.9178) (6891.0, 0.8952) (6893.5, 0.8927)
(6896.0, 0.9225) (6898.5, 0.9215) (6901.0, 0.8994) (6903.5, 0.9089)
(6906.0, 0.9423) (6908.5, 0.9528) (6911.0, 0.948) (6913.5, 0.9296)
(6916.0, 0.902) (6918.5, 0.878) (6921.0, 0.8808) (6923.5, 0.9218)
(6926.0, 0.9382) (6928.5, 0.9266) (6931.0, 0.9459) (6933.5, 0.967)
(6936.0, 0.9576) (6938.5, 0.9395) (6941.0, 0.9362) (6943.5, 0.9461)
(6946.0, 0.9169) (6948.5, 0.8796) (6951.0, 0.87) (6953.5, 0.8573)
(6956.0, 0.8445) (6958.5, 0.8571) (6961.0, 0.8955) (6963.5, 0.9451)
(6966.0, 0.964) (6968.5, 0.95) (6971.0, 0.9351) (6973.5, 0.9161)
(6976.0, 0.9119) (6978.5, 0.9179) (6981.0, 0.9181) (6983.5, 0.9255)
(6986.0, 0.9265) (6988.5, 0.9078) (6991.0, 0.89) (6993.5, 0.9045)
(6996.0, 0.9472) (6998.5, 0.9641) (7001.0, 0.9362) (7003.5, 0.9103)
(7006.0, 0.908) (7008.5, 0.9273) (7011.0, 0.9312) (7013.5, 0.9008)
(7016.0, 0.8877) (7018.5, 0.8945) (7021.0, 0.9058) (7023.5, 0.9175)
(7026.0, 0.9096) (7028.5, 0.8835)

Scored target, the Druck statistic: 6936.0 angstroms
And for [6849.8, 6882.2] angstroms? 6851.0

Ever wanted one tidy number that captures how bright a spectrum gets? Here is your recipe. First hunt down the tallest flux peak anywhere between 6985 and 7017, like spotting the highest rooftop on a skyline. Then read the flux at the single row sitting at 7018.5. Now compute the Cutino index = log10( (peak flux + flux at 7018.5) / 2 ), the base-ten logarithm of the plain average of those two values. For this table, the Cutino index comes -0.032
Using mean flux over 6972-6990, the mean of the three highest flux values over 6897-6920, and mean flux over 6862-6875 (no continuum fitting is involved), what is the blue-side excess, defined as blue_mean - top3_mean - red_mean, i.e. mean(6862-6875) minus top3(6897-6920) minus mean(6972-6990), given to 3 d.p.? -0.912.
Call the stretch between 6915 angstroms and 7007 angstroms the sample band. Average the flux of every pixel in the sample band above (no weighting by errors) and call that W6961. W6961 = 0.917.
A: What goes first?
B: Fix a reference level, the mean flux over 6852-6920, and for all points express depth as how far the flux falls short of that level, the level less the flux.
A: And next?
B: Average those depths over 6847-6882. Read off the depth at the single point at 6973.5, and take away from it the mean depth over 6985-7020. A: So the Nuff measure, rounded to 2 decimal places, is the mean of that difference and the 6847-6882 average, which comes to 0.00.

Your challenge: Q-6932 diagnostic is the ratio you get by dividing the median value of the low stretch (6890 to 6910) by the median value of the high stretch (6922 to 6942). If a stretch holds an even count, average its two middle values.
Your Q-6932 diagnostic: 0.97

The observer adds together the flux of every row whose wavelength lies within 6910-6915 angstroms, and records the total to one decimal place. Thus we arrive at 1.9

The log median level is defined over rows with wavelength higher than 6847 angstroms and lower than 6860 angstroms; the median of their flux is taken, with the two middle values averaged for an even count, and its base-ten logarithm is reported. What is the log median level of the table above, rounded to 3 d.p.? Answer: -0.041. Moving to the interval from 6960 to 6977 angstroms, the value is -0.029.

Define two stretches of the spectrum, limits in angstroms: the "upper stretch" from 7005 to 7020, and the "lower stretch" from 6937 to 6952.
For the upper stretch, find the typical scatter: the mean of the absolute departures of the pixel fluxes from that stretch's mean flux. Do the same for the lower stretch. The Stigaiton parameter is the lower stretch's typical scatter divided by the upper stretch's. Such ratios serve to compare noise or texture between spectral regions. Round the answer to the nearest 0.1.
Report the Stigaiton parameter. 1.9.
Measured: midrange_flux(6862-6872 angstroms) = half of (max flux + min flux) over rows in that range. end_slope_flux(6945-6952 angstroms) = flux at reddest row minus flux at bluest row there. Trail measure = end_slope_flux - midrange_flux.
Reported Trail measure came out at -0.99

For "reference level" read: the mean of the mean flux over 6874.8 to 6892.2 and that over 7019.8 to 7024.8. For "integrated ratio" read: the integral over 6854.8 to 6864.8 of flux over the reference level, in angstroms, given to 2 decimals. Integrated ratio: 9.78 angstroms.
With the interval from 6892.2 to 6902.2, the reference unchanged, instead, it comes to 9.85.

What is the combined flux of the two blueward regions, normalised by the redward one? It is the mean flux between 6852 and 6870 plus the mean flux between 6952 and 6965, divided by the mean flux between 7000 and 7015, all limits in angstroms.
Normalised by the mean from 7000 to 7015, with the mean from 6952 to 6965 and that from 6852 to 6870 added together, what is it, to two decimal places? 1.95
